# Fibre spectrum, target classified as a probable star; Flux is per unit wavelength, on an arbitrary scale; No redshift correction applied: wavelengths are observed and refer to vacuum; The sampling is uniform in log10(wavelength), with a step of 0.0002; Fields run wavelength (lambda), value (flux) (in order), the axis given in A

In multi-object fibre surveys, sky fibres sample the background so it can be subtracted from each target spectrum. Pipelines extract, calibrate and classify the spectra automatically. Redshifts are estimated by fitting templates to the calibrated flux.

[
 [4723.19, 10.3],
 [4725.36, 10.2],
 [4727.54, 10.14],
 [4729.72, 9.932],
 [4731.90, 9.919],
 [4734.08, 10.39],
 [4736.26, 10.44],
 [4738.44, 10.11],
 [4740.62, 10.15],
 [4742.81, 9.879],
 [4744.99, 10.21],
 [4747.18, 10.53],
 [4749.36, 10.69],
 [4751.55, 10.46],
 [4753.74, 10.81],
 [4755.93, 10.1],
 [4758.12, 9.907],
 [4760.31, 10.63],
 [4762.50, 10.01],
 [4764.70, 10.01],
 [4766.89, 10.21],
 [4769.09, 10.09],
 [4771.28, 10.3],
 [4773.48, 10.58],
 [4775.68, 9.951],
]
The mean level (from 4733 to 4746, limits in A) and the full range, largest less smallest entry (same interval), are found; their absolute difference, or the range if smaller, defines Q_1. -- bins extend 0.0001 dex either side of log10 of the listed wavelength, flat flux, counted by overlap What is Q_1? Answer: 0.56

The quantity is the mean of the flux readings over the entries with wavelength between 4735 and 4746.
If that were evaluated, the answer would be 10.16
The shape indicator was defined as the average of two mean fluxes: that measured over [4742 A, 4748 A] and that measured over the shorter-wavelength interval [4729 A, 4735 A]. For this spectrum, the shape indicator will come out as 10.14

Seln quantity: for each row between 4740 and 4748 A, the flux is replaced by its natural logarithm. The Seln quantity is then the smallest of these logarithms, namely 2.290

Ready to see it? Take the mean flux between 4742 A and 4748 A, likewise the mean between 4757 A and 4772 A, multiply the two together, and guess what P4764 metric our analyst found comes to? 103.8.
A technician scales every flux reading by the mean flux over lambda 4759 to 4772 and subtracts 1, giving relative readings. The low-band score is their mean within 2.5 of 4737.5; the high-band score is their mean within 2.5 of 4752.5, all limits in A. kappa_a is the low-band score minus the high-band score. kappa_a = -0.035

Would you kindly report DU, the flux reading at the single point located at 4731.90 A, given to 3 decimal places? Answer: 9.919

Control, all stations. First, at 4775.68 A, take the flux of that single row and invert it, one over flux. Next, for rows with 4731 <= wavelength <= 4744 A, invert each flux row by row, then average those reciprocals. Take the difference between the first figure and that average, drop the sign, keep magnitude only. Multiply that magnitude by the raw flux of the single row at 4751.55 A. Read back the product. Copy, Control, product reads 0.020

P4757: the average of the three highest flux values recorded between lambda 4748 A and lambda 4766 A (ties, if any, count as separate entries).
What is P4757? 10.71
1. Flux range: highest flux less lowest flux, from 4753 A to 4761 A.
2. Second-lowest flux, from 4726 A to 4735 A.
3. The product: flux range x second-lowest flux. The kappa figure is 9.0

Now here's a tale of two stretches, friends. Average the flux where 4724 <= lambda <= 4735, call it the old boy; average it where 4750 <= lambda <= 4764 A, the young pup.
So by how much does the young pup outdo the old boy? 0.20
